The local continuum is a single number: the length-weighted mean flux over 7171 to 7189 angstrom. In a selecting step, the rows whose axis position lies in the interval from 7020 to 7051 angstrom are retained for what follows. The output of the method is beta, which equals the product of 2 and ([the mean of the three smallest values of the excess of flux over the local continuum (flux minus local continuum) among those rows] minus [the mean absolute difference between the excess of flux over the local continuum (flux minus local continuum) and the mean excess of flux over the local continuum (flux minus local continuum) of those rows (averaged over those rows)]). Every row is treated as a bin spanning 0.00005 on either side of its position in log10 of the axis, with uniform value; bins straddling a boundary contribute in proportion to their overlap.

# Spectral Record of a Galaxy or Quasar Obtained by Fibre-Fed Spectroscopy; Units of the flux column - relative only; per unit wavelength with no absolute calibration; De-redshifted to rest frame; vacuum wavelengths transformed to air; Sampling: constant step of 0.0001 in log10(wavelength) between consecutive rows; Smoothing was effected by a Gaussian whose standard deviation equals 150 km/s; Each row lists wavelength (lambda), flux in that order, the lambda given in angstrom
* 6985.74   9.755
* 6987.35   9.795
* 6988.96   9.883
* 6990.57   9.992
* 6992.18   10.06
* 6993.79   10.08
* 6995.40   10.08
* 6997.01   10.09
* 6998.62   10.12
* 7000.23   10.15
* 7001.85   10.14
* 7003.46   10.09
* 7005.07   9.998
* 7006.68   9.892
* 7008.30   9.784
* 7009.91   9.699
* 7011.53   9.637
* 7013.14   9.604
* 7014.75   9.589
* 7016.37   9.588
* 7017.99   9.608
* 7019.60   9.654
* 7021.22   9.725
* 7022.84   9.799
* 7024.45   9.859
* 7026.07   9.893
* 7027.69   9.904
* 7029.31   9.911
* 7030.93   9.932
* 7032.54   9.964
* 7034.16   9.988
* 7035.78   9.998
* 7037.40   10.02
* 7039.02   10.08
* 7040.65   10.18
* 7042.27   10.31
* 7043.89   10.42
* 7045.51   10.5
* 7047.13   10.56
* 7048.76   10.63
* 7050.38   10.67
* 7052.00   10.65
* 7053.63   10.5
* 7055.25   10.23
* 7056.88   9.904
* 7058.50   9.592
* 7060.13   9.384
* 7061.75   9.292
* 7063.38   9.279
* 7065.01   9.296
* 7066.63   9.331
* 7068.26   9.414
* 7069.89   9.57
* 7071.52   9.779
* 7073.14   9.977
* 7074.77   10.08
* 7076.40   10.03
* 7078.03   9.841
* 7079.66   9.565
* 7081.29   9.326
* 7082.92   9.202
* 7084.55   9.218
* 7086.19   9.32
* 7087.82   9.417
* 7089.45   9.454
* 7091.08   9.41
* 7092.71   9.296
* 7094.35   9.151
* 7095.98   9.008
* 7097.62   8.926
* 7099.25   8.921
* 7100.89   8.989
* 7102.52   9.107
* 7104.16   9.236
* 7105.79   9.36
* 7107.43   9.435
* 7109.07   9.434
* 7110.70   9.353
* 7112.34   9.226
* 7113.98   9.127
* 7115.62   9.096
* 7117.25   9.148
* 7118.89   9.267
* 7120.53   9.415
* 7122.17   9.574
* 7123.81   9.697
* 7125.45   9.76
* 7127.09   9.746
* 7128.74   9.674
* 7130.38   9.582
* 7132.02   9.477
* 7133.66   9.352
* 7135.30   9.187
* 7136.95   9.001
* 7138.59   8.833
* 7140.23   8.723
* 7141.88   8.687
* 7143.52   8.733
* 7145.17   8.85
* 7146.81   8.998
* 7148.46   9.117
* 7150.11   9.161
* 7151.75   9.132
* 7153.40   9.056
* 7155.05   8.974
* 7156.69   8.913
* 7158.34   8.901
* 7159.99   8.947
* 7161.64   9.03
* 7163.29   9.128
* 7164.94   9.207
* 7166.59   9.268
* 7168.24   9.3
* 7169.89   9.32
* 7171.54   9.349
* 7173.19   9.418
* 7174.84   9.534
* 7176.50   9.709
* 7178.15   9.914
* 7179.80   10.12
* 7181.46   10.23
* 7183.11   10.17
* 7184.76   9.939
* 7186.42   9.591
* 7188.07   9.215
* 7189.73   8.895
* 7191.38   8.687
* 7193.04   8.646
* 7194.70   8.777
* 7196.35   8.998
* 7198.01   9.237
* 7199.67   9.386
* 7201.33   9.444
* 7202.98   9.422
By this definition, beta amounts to -0.4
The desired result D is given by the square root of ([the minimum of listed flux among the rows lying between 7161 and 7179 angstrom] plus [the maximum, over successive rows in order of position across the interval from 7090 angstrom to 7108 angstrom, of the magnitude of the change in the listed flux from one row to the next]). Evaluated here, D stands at 3.03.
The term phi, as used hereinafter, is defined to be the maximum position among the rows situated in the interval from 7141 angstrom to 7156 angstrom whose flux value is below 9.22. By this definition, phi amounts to 7155.05 angstrom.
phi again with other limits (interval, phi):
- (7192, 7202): 7196.35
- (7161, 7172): 7164.94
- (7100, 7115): 7113.98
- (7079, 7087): 7084.55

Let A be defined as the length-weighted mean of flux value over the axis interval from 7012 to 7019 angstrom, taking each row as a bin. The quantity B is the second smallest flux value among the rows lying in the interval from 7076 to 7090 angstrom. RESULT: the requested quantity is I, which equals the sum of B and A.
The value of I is 18.8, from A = 9.6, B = 9.218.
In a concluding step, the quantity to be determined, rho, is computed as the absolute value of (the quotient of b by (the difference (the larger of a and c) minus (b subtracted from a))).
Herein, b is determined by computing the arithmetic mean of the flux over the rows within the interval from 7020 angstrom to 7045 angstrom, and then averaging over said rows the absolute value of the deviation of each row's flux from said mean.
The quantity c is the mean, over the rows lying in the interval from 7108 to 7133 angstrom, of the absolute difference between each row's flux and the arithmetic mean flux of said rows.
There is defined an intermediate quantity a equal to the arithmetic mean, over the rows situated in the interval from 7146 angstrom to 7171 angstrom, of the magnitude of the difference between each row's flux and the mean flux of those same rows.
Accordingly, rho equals 0.6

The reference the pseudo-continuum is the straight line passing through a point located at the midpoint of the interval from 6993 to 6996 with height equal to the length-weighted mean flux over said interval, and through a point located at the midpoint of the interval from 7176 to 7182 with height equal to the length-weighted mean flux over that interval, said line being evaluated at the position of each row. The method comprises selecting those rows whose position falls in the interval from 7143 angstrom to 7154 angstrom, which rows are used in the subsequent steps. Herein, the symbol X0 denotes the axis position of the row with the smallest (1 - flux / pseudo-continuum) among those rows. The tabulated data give 7150.11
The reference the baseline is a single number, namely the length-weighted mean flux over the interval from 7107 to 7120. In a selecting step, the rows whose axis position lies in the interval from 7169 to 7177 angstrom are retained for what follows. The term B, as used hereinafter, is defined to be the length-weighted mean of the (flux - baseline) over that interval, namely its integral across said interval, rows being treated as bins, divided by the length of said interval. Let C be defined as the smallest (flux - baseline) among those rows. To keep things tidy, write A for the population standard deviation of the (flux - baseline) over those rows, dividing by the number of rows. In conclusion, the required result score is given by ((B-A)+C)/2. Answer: 0.1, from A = 0.142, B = 0.19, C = 0.1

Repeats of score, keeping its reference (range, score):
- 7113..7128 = -0.1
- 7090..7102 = -0.3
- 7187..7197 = -0.6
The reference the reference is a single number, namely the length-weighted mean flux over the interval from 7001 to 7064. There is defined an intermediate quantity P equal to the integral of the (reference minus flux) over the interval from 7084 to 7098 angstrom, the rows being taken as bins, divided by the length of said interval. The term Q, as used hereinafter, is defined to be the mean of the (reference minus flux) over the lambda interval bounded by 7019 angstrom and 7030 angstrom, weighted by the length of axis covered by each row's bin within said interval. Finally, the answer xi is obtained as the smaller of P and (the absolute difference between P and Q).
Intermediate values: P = 0.7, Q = 0.1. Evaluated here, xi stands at 0.57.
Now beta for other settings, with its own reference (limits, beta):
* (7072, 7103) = -2.2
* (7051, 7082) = -1.6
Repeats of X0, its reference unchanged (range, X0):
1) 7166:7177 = 7176.50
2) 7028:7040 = 7039.02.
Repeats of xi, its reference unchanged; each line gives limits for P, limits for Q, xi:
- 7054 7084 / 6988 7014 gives 0.33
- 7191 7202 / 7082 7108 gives 0.18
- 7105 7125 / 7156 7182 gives 0.03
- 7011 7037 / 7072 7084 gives 0.09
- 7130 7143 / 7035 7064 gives 0.88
